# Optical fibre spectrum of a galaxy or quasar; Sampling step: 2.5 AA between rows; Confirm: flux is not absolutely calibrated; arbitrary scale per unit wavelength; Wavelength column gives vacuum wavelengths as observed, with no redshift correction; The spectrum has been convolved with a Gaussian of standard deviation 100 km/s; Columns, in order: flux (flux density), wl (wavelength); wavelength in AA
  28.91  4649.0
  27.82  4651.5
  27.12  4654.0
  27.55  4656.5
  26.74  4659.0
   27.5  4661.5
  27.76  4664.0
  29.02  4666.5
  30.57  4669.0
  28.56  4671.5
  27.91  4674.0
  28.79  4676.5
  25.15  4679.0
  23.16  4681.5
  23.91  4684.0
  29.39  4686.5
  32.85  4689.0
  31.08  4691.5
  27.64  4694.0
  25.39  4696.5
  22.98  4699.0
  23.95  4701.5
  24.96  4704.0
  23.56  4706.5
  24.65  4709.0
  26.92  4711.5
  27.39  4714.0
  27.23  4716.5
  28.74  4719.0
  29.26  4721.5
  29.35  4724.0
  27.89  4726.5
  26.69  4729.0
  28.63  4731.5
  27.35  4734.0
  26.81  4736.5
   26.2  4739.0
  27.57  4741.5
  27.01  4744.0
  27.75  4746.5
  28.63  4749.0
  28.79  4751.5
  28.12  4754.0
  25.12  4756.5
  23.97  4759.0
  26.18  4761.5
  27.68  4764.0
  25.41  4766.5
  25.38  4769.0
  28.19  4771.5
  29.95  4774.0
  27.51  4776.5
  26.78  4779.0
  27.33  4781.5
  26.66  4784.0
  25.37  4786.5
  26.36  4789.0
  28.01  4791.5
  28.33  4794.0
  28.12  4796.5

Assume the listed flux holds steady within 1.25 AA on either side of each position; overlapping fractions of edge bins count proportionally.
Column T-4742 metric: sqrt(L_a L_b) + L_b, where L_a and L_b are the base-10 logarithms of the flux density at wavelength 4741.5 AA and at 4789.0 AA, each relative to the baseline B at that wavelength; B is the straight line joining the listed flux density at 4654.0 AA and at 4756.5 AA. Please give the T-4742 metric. 0.07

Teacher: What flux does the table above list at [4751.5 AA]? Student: 28.79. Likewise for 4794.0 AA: 28.33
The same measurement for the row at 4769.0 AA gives 25.38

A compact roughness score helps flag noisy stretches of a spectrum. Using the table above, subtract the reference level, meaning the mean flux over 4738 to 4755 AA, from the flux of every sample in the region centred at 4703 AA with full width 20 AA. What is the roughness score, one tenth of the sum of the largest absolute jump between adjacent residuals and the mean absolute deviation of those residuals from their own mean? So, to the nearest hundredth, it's 0.36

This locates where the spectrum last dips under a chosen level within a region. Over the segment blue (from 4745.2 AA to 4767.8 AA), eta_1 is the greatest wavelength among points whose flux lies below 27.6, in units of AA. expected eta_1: 4766.5 AA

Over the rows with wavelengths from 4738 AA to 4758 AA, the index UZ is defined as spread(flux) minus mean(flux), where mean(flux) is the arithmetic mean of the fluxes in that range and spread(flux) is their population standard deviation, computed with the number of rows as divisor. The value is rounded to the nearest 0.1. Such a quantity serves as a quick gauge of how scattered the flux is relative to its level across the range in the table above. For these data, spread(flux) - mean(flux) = -26.2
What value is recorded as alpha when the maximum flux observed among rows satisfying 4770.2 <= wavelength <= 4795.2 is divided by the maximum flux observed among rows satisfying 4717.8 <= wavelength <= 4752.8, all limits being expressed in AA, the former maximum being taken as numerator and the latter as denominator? 1.02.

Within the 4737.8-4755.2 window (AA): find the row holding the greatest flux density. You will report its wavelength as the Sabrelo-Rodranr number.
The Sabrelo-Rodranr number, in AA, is 4751.5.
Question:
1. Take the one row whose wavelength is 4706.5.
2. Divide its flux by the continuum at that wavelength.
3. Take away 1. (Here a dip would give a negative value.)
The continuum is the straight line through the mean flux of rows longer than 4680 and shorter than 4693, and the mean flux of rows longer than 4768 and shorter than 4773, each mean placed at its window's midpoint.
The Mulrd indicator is -0.15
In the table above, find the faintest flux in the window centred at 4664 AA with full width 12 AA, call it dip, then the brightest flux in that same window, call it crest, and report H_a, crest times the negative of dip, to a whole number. -817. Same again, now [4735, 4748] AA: -727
